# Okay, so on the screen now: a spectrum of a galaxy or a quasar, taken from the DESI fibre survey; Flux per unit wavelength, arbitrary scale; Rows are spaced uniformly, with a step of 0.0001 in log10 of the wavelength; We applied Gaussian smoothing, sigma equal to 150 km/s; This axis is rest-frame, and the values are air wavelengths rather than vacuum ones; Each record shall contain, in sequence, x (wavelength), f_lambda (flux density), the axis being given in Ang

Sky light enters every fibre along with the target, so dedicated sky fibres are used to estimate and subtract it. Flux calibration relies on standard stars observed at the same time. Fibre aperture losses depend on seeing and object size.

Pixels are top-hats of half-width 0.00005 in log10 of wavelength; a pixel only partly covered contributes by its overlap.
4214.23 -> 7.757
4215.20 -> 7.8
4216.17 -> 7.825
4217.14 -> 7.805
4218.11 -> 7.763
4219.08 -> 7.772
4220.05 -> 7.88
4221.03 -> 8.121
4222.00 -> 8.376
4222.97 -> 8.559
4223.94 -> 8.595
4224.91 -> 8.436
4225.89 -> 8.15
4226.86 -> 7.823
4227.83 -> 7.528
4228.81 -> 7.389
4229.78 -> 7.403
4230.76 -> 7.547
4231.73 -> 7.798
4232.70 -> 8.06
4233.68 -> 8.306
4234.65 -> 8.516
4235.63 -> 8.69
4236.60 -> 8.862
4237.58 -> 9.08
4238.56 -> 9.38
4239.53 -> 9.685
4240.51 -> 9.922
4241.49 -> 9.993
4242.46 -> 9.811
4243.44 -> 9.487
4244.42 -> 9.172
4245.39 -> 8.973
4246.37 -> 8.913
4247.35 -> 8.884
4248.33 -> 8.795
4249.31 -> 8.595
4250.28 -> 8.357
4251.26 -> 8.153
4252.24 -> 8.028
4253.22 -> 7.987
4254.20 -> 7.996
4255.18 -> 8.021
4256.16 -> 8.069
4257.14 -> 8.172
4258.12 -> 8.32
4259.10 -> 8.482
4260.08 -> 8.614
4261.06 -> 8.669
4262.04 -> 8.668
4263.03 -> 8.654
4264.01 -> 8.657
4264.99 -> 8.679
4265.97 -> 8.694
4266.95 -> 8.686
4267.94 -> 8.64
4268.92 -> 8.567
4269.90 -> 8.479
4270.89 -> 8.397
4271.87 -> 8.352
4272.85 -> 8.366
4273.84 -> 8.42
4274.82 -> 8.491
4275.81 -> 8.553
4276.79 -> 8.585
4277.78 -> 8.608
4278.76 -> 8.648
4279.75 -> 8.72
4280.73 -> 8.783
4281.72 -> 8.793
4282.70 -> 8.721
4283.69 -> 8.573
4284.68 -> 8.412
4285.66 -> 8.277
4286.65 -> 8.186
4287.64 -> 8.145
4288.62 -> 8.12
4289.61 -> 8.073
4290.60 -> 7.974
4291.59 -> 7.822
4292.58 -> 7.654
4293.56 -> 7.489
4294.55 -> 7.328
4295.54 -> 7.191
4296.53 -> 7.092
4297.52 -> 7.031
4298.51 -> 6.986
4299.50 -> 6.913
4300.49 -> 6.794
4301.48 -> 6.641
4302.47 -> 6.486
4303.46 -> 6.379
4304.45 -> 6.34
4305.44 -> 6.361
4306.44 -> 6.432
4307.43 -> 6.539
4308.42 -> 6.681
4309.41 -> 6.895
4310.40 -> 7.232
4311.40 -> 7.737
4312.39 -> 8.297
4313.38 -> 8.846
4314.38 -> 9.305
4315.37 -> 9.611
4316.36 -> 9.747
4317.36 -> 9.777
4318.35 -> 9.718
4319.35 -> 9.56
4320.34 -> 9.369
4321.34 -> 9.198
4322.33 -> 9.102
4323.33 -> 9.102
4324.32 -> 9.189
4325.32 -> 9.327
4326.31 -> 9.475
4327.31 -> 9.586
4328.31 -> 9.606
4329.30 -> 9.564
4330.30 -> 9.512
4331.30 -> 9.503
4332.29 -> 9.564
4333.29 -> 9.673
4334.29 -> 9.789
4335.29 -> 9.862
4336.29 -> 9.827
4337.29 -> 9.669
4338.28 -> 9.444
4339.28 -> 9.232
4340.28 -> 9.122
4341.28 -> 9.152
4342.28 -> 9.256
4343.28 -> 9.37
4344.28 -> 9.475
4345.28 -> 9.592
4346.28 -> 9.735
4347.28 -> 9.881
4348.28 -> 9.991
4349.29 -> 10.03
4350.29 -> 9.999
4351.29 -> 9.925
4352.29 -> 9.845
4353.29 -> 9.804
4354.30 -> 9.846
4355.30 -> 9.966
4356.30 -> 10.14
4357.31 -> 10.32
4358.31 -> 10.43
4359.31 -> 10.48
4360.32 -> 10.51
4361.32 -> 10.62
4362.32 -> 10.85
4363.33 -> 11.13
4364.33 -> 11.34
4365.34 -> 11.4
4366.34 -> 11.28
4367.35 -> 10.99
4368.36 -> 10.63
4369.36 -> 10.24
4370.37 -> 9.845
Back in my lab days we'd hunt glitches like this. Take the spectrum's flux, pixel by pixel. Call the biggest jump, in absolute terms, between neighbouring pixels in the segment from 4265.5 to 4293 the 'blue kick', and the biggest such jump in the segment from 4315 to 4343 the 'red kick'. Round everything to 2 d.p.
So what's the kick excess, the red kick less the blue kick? 0.06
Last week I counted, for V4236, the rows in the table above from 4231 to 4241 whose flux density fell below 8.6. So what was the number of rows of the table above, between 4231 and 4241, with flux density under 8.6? 4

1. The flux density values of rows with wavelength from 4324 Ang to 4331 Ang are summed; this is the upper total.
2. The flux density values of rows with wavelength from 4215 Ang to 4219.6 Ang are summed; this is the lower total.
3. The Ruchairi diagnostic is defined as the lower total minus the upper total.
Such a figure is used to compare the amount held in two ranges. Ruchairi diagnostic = -27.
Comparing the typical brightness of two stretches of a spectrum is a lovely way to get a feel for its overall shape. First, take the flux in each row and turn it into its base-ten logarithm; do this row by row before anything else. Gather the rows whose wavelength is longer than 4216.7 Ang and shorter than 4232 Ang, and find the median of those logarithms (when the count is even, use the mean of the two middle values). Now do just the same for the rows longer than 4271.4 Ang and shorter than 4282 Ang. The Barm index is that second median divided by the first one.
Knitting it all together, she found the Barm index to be 1.05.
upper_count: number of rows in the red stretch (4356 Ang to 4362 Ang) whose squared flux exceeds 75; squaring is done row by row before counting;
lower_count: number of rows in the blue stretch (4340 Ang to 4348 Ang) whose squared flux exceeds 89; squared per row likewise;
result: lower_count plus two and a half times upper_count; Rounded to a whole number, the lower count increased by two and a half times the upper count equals 19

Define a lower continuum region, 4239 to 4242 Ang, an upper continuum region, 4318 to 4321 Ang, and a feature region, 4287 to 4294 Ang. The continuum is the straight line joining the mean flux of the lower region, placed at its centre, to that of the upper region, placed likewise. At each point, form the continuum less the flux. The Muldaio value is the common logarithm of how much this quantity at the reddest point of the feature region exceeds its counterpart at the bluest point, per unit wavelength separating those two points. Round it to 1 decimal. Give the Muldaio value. -1.0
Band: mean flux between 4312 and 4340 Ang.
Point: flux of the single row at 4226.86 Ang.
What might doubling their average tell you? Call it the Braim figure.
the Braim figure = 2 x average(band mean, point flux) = 17.3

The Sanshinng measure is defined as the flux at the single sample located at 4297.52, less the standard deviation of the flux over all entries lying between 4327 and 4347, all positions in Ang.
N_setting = 6.8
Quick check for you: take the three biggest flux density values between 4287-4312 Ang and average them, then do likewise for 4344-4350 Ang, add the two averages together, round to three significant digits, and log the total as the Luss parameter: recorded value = 18.1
